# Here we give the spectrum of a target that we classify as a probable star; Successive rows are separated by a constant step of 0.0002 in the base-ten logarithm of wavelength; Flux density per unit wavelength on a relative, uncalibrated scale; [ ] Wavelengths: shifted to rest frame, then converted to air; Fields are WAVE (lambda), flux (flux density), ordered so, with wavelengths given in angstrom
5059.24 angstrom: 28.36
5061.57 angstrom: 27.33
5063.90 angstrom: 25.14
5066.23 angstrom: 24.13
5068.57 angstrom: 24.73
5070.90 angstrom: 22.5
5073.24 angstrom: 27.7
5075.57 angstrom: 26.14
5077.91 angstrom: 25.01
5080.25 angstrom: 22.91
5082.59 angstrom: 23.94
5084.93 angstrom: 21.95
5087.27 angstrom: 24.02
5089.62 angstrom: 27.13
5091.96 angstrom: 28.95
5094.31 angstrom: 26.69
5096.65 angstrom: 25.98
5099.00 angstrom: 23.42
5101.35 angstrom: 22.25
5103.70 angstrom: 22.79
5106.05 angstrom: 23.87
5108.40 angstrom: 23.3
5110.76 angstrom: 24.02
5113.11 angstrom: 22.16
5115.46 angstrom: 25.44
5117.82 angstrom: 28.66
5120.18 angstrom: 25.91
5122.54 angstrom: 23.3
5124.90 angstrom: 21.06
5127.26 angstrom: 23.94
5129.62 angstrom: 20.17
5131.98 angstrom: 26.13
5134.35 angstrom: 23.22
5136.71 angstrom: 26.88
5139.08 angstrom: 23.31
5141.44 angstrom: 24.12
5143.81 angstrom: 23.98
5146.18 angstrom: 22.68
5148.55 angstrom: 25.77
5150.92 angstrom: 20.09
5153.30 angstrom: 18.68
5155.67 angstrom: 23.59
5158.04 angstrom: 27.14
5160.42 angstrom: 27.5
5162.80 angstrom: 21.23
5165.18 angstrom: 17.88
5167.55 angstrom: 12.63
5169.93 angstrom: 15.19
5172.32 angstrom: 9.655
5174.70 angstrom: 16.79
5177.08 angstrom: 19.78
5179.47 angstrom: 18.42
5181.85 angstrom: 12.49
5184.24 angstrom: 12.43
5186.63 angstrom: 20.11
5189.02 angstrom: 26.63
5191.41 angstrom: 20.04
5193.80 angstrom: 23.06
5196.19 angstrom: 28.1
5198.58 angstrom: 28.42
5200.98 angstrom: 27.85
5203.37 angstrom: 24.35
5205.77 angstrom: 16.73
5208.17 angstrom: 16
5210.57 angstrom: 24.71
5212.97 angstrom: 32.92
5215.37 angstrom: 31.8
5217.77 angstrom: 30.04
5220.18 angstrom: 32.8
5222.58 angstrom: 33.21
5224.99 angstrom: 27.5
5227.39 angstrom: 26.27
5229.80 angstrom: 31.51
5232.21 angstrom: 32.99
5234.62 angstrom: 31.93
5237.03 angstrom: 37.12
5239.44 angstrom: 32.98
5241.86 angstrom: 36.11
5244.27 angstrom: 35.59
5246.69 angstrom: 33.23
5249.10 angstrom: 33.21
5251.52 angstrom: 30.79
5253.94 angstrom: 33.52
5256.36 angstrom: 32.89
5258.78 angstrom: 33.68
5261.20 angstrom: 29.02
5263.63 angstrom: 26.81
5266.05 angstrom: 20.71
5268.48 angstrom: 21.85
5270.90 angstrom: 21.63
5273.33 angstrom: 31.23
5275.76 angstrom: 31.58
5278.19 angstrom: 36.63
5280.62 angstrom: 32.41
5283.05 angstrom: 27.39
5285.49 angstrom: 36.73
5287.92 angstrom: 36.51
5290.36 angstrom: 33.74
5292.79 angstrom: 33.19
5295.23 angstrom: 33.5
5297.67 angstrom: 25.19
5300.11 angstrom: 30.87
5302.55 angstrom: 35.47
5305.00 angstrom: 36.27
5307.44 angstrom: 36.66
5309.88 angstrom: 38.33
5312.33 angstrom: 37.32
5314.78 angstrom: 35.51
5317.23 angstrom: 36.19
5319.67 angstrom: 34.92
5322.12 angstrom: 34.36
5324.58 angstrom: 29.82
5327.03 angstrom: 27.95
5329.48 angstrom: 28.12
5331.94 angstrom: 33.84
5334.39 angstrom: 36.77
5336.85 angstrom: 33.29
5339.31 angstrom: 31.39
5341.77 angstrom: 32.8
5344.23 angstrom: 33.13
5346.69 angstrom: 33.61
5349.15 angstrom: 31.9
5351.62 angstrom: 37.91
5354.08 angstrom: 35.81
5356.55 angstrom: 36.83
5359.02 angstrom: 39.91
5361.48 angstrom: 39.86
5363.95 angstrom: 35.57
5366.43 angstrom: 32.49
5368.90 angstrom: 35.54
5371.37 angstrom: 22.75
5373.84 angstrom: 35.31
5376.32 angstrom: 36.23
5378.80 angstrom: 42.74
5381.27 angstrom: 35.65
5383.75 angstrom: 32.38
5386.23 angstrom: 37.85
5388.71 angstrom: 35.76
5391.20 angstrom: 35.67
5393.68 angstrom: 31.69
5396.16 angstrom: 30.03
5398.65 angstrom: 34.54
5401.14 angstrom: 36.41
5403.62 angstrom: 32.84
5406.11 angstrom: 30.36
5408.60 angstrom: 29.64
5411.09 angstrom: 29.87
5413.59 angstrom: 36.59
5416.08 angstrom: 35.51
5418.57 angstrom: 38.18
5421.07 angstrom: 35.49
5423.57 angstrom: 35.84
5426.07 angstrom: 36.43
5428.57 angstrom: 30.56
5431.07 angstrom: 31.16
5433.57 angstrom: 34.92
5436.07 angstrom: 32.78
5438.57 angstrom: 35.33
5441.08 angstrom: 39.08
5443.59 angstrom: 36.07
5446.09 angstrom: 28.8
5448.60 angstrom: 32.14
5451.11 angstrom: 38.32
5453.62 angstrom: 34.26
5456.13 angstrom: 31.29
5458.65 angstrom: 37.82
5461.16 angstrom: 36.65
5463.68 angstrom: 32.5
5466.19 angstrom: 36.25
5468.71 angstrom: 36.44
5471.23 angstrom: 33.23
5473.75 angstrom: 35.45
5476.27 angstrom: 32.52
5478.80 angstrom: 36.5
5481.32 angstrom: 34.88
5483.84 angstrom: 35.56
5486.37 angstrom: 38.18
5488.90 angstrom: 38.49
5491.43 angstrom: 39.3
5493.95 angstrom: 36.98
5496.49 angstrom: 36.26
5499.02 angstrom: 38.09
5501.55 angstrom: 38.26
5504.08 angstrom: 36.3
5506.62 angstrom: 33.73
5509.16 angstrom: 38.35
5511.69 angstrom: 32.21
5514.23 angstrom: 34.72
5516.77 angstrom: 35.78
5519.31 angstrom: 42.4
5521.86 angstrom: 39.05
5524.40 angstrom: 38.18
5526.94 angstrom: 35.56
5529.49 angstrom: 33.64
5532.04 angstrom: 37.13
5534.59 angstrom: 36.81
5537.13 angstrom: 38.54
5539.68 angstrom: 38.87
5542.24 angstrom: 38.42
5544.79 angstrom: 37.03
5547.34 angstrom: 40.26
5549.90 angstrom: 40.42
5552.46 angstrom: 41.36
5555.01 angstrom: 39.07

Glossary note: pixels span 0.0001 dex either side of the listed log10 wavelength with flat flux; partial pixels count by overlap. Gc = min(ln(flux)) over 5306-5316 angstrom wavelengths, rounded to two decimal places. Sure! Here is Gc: 3.57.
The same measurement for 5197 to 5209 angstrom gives 2.77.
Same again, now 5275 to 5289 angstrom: 3.31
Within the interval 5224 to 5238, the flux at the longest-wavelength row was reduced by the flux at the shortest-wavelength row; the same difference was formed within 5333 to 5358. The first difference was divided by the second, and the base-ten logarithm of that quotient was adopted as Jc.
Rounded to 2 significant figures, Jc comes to 2.2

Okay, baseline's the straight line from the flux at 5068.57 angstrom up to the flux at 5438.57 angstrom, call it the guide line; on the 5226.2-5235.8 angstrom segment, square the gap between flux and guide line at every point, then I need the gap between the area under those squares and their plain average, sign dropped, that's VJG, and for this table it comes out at 70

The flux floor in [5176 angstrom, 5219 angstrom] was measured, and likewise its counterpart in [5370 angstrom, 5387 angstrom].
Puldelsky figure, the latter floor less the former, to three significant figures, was 10.3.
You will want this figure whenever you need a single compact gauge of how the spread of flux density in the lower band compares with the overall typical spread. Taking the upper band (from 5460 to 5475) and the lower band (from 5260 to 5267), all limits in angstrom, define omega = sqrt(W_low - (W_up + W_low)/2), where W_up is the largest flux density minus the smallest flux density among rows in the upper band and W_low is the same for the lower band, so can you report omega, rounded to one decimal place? 1.4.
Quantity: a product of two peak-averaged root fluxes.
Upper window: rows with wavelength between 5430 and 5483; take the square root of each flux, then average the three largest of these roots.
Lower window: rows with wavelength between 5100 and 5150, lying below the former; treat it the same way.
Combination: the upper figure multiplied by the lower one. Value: 32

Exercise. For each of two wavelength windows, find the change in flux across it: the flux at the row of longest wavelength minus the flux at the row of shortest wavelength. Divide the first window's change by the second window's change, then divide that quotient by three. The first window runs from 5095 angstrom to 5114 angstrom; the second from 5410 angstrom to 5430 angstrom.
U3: -1.8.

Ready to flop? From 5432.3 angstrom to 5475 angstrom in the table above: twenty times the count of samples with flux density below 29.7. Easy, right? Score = 20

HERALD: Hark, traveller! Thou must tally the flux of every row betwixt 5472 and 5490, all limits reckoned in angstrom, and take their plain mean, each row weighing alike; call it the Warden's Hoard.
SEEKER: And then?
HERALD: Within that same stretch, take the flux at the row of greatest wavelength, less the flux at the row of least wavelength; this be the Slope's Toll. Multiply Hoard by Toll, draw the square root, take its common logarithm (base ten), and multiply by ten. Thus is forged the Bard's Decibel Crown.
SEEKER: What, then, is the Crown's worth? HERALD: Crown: 10.2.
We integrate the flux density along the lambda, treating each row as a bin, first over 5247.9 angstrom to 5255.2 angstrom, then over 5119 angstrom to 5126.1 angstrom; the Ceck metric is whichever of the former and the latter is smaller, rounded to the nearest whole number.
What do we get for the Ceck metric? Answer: 166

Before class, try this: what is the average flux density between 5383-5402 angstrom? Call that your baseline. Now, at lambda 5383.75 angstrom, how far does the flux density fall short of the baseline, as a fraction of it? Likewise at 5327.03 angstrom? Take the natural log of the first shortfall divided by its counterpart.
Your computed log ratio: -1.2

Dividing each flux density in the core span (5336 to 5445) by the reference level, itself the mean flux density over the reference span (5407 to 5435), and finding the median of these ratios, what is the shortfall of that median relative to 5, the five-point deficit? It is 3.96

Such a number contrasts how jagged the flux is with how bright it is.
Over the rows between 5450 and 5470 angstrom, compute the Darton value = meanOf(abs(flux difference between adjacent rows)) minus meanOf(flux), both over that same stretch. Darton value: -32.2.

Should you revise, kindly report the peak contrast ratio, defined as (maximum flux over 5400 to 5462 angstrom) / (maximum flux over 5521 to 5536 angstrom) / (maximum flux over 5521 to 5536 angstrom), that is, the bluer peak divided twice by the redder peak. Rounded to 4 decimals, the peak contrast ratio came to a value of 0.0256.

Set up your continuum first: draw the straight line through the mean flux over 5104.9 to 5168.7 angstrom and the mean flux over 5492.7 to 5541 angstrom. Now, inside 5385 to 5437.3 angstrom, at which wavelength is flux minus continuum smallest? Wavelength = 5408.60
